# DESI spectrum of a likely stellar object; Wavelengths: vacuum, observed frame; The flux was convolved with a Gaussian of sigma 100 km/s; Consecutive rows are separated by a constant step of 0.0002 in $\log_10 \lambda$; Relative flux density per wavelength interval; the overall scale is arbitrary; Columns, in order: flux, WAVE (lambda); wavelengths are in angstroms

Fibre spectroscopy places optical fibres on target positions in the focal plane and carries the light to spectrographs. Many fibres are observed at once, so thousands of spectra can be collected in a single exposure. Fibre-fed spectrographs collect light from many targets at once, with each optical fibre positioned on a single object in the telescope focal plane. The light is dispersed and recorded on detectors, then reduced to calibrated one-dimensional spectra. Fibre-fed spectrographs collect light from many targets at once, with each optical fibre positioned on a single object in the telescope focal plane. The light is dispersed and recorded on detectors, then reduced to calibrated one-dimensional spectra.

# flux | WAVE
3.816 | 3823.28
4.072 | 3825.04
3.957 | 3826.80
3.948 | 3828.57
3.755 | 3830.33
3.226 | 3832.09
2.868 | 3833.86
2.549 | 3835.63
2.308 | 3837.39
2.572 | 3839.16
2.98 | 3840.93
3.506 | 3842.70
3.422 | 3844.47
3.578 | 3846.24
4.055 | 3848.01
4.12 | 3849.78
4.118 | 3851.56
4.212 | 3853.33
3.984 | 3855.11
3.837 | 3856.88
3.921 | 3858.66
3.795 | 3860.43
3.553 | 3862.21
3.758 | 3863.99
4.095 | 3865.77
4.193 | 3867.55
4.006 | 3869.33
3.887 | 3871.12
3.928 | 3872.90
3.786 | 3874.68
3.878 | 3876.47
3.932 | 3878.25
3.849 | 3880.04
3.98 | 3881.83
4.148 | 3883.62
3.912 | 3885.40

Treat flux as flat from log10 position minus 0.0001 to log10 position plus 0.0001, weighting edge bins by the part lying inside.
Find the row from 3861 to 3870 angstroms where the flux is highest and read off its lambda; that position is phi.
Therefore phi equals 3867.55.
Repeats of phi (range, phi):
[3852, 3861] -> 3853.33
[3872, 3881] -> 3878.25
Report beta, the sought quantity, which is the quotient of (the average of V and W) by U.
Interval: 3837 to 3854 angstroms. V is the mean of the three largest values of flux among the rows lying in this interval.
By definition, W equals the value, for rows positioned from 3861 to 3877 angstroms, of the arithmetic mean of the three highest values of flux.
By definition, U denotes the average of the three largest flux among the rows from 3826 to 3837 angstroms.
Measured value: 1.06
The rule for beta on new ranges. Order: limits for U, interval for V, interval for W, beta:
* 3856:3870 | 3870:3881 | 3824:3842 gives 0.96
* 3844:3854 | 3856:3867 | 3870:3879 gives 0.95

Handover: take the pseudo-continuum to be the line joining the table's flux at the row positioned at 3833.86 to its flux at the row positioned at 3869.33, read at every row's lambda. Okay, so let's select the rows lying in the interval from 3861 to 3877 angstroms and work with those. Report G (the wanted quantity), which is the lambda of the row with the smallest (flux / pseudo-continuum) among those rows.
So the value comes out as 3874.68 angstroms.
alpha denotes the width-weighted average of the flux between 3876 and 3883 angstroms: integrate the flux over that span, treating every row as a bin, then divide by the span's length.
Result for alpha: 3.92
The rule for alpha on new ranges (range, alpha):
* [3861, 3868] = 3.88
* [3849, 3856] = 4.11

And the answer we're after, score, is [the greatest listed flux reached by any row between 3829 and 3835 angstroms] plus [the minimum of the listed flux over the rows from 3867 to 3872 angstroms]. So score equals 7.6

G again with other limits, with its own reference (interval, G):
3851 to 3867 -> 3862.21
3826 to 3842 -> 3837.39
